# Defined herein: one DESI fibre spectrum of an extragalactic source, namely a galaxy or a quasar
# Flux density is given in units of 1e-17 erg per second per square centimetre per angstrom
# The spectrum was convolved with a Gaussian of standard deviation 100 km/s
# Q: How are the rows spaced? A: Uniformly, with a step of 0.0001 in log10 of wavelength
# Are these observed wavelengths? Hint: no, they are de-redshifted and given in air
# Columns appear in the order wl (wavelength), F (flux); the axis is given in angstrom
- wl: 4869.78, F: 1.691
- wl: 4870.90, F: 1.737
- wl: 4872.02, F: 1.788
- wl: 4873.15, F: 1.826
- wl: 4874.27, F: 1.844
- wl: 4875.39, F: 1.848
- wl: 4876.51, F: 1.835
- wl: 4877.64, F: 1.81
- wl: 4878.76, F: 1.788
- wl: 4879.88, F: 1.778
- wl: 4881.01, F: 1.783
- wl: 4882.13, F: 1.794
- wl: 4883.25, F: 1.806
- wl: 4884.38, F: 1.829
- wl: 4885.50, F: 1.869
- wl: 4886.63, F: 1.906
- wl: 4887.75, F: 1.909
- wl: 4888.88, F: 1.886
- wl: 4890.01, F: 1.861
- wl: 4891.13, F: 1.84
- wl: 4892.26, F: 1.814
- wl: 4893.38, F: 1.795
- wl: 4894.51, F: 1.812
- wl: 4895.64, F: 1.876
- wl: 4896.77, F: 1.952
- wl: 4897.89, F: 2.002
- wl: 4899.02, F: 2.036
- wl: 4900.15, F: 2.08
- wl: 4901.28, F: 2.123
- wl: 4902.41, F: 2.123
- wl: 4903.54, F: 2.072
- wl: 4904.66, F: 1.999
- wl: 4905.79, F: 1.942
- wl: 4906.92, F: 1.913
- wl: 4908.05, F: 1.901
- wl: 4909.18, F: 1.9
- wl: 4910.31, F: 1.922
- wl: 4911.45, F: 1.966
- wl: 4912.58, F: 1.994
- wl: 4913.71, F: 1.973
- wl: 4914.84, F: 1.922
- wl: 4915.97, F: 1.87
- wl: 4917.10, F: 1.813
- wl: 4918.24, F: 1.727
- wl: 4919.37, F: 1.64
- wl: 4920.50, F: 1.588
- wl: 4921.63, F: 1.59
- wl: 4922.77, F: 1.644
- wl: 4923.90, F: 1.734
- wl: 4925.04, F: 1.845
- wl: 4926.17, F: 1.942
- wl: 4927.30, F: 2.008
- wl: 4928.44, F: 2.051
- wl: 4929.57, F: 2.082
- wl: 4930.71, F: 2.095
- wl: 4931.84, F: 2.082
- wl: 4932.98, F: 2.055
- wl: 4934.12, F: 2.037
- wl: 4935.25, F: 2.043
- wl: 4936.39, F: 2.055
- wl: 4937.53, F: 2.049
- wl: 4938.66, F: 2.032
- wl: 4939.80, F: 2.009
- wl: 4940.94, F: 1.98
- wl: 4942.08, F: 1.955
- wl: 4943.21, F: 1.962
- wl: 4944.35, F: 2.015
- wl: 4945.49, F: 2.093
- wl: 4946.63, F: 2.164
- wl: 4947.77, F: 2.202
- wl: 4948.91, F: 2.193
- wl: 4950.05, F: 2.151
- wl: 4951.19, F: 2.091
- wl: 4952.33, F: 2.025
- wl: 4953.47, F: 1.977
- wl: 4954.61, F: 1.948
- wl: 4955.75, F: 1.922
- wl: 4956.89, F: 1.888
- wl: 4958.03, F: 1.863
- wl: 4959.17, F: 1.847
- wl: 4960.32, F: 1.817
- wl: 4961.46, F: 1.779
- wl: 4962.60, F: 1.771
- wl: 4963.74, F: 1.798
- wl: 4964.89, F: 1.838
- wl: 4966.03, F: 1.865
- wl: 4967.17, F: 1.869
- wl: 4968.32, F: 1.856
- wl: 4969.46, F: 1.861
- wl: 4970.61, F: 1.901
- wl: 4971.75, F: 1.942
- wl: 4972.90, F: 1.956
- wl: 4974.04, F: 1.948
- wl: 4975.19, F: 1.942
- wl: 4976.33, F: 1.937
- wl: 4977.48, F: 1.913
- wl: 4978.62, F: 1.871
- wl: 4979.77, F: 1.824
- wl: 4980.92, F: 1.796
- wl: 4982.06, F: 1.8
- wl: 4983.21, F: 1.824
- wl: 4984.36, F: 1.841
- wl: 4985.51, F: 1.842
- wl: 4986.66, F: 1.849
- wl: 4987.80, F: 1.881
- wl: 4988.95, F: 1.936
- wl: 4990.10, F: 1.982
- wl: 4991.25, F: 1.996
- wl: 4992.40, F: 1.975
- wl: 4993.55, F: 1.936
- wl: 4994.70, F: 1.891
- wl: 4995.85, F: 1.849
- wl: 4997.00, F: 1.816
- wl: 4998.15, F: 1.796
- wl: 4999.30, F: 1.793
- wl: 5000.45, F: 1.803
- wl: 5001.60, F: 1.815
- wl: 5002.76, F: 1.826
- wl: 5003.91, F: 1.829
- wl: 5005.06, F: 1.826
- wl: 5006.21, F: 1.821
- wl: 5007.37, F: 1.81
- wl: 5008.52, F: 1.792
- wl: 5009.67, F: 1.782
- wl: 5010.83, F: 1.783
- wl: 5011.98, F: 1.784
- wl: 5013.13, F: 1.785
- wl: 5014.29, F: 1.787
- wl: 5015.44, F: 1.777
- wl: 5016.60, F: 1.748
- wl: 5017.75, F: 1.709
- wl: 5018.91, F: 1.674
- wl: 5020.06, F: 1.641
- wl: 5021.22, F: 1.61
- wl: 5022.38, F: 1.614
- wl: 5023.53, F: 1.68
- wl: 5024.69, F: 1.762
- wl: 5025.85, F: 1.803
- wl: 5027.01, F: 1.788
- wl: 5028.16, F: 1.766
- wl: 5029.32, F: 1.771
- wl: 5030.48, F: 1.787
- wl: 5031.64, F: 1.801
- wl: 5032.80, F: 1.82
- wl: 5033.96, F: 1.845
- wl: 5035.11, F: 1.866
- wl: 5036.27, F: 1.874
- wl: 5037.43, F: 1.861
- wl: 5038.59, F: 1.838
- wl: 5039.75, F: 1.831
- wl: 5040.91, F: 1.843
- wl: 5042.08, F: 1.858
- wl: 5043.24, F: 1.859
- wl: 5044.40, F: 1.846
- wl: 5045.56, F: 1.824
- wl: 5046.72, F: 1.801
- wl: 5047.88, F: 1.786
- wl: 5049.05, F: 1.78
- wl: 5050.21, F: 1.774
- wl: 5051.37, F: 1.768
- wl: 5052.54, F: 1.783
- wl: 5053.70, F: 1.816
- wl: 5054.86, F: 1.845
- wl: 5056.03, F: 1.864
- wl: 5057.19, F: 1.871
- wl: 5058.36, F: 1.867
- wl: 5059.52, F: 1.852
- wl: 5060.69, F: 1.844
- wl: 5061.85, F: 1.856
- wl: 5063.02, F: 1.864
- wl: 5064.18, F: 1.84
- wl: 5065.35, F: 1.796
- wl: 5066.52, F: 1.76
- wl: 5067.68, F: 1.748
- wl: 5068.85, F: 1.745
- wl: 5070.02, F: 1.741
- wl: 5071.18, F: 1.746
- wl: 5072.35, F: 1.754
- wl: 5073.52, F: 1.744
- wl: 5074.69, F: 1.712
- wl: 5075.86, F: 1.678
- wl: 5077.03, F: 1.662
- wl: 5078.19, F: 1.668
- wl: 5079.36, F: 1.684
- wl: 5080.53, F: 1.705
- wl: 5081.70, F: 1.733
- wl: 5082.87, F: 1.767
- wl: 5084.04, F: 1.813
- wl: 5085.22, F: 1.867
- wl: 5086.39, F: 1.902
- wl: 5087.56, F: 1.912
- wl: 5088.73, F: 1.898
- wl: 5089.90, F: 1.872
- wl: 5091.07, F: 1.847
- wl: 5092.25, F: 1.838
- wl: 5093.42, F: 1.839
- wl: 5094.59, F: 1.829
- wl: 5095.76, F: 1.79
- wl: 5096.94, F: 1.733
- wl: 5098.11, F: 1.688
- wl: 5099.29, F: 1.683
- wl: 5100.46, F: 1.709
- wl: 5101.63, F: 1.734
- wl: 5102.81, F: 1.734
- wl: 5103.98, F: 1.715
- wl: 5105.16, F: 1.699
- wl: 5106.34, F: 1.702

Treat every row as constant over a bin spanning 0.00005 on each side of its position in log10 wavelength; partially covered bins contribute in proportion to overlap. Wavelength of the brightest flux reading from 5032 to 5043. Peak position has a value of 5036.27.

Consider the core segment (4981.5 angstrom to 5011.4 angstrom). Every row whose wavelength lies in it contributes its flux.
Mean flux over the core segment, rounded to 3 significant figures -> 1.85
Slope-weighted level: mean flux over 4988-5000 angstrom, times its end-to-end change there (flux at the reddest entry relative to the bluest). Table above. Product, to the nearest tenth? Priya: -0.3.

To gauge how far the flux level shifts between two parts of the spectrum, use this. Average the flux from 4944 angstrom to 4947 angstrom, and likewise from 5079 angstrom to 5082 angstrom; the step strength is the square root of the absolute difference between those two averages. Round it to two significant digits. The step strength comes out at 0.62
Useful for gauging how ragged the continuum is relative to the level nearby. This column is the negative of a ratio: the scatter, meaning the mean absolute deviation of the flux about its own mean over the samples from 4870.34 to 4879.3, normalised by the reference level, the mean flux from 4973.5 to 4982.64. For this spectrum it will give -0.015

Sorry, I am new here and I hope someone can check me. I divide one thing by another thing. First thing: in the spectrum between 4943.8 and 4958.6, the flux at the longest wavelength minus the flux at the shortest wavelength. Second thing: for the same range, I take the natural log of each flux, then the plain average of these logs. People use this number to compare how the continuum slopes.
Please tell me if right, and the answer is -0.21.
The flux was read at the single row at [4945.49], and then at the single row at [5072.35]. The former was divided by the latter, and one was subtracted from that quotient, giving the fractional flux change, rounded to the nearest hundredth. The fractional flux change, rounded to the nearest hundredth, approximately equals 0.19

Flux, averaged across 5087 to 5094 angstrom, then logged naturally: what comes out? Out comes 0.62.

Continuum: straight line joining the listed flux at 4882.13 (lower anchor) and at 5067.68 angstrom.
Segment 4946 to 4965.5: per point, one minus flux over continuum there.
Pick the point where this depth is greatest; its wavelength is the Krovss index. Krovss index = 4962.60 angstrom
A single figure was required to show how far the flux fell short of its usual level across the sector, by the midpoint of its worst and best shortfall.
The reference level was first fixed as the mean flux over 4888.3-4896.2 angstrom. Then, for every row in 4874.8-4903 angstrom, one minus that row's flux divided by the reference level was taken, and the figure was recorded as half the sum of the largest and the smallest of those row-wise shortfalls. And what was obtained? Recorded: -0.06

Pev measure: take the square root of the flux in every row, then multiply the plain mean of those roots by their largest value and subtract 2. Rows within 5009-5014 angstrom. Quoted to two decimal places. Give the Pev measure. -0.22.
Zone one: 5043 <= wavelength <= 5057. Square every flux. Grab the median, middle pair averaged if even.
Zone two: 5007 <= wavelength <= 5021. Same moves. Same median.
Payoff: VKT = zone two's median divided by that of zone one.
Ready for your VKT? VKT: 0.97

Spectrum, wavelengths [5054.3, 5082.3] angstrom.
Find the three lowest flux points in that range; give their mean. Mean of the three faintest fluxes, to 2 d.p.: 1.67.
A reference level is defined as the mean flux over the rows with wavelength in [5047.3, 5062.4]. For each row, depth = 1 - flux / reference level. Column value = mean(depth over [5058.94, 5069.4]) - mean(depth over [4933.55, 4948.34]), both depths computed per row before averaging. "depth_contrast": 0.13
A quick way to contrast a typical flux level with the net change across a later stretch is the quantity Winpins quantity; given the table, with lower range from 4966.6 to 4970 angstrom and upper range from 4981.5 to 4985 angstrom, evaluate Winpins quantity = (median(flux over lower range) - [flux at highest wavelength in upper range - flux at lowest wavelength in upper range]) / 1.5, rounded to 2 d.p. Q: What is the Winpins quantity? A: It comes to 1.21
